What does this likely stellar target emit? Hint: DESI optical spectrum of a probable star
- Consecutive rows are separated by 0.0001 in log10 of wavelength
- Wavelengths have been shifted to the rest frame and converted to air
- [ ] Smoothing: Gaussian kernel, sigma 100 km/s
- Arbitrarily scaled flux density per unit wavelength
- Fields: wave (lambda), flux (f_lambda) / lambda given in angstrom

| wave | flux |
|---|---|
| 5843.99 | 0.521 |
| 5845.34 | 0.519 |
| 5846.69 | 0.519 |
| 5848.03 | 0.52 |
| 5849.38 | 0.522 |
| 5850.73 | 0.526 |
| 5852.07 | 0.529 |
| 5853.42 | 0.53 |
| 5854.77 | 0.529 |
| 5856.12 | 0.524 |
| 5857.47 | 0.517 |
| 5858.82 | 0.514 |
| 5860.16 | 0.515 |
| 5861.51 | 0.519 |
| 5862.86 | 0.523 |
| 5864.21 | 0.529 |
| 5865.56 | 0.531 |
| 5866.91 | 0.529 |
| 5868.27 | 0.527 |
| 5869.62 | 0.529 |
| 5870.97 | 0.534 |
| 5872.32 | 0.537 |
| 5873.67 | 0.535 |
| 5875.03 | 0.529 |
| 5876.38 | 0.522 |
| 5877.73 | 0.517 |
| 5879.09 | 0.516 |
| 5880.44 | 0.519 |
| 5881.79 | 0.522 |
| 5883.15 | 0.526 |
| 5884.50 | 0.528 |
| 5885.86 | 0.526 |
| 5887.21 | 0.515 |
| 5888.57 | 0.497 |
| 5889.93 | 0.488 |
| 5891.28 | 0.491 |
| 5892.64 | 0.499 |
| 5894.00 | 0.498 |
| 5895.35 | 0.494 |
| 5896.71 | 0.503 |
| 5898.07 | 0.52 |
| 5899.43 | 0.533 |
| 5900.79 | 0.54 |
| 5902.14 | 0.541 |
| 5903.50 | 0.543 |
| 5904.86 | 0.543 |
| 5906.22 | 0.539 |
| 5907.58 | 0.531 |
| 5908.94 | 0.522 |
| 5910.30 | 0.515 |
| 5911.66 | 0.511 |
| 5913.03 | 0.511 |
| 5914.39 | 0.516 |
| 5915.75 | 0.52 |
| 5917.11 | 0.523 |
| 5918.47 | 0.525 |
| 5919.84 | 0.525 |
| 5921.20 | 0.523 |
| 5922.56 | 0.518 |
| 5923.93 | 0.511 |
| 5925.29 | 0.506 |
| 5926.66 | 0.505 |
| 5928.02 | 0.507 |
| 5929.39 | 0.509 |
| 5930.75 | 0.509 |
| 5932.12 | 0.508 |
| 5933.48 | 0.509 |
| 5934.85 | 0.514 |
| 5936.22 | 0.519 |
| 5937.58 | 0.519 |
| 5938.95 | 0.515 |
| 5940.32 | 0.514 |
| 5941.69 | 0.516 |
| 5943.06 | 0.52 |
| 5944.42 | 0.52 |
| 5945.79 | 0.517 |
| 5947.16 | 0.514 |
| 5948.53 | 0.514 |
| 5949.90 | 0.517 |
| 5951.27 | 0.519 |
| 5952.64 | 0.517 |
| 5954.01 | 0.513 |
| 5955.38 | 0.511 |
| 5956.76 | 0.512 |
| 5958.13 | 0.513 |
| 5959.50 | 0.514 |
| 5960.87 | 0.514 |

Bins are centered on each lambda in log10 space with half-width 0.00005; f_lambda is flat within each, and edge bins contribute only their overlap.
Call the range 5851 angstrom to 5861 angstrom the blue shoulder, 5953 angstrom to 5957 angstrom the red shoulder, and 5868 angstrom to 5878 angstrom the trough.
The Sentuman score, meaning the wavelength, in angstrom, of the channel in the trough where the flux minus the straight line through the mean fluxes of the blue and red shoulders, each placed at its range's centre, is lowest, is 5877.73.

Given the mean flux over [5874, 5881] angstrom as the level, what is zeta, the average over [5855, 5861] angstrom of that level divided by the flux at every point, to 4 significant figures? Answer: 1.006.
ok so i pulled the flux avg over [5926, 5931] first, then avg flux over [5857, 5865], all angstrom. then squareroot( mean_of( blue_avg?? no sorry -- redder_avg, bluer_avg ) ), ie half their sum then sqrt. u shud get 0.717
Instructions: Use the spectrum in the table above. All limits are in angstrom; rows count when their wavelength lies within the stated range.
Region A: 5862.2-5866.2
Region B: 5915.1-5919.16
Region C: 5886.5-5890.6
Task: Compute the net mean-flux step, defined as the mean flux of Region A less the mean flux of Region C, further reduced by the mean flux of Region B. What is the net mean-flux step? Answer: -0.495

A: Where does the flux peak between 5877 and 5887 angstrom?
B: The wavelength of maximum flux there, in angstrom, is 5884.50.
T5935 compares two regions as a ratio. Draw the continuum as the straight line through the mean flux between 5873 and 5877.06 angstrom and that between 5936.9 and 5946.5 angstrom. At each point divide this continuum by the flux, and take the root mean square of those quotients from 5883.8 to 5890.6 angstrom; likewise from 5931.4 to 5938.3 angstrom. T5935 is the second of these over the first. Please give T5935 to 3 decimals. 0.978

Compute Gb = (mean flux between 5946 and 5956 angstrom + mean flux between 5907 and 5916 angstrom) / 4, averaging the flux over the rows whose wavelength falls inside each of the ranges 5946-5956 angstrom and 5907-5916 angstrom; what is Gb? 0.2582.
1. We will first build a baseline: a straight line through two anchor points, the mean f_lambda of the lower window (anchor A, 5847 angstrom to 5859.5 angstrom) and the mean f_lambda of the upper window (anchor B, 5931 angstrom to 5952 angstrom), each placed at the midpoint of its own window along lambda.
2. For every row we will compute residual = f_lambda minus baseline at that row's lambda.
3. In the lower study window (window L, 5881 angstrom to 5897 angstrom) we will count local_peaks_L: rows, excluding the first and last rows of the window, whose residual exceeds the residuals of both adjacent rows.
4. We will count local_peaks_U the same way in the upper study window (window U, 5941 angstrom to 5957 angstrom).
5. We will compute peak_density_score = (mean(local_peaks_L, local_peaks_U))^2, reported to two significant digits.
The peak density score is 4.0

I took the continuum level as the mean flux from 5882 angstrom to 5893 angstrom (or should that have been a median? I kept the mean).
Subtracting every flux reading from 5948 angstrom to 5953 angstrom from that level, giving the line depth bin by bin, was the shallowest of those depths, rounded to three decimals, -0.010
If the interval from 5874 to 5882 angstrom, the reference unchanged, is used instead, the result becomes -0.020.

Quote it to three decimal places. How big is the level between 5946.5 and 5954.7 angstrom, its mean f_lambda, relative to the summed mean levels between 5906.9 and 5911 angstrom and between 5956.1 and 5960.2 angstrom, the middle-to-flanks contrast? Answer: 0.498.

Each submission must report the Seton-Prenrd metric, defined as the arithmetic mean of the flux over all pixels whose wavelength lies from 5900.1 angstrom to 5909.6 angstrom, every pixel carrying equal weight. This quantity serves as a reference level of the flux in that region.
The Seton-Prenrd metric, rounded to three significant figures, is 0.537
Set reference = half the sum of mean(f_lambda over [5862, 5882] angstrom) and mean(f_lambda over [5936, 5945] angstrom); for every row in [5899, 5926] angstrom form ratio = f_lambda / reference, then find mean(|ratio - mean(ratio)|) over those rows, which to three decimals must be 0.019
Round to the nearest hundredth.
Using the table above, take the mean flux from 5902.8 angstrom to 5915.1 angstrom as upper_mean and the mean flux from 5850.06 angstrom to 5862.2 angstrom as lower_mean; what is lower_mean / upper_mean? 0.99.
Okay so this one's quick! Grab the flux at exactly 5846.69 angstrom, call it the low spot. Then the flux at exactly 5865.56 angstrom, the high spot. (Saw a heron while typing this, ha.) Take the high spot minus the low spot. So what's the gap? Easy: 0.012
